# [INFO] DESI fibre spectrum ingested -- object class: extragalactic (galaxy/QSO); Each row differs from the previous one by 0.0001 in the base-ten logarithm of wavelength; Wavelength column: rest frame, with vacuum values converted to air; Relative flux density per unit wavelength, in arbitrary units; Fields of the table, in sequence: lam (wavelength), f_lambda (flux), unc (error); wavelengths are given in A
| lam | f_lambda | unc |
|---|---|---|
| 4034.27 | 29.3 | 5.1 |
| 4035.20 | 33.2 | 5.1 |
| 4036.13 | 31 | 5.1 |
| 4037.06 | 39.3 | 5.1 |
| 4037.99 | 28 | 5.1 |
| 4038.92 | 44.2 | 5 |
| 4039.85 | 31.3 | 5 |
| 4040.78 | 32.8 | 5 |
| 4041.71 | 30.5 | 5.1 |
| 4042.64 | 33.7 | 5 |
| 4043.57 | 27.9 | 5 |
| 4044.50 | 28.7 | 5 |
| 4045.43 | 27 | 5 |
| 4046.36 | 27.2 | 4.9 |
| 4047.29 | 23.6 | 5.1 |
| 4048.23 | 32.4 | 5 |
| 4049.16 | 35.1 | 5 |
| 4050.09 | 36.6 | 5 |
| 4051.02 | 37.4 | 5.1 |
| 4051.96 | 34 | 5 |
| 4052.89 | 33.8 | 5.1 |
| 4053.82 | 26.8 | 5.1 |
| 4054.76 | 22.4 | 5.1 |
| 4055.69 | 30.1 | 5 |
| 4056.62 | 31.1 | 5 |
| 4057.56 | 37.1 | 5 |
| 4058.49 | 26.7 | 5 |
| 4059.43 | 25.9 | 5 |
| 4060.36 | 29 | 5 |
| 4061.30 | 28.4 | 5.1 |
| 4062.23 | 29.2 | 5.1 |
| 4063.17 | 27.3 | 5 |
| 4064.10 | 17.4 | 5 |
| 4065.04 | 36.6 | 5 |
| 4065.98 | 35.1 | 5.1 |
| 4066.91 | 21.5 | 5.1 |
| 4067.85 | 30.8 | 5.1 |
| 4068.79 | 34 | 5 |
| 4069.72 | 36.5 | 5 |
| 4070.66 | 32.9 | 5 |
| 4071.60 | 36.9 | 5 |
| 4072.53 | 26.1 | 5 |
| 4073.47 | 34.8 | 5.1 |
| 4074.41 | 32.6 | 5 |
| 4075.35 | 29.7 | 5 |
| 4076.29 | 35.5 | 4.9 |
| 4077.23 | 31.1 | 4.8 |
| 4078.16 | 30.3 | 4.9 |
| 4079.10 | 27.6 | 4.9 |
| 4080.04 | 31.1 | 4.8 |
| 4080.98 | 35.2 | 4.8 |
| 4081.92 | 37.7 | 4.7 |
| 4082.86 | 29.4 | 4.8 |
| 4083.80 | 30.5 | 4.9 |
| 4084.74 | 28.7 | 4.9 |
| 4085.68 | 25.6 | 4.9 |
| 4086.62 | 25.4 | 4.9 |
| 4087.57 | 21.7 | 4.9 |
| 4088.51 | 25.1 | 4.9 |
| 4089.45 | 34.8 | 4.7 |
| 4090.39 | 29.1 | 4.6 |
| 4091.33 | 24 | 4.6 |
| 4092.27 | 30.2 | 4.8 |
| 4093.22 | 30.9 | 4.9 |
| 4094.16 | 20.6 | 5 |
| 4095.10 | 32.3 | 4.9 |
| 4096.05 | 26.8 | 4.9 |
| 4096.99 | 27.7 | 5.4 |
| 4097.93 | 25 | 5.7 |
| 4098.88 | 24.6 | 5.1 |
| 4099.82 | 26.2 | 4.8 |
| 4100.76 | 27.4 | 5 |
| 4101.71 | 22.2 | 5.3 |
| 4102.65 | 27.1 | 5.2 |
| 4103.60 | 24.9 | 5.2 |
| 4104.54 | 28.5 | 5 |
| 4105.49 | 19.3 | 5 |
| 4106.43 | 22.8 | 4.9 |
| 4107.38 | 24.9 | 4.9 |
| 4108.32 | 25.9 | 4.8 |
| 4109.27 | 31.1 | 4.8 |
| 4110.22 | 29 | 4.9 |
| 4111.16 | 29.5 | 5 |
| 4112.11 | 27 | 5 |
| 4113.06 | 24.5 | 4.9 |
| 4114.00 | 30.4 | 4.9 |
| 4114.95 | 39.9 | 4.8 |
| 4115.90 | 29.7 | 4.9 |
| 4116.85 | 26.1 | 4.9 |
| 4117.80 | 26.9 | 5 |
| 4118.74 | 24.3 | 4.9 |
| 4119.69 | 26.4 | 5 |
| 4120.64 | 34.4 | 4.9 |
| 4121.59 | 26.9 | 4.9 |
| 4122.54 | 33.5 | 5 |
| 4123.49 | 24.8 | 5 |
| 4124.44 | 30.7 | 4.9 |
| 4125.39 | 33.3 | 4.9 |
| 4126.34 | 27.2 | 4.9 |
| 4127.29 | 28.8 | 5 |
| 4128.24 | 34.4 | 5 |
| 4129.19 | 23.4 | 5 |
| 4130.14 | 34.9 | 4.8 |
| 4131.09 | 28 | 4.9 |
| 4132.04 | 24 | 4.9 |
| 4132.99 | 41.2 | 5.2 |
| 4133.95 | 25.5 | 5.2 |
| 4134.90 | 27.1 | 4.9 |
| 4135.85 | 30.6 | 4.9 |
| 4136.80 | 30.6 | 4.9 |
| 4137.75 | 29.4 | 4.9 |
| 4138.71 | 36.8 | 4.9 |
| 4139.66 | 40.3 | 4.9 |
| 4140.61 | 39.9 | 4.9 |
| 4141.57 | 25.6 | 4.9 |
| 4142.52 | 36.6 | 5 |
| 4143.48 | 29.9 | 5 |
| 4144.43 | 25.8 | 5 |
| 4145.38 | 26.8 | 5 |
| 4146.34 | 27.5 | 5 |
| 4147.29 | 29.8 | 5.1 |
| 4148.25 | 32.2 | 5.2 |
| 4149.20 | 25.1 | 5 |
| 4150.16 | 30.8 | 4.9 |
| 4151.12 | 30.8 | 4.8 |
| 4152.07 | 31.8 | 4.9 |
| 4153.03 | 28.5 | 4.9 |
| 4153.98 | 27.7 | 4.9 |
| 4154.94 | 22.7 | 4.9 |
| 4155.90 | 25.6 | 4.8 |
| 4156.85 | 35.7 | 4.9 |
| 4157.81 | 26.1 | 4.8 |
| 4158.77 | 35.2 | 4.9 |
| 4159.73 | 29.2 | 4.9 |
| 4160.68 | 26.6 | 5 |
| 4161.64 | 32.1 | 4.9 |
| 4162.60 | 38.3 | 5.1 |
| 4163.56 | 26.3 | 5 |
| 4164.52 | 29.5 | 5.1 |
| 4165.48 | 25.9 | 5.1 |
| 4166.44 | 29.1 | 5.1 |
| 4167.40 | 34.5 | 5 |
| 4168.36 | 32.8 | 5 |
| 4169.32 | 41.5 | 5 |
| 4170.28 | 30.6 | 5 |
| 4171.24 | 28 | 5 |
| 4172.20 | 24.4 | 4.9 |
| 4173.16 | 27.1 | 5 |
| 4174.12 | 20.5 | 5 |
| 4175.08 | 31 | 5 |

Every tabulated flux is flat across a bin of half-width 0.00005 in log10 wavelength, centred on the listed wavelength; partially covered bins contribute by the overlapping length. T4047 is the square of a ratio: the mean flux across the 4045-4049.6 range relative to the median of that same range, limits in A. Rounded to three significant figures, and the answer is 1.14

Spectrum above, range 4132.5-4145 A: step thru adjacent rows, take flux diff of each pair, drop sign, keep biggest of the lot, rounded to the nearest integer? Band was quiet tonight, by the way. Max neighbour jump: 16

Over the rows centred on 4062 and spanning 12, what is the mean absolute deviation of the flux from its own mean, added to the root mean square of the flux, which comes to 33.5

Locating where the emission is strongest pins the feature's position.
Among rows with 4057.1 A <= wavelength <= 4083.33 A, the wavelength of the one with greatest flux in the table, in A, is 4081.92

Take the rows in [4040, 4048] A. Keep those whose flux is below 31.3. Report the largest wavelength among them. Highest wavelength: 4047.29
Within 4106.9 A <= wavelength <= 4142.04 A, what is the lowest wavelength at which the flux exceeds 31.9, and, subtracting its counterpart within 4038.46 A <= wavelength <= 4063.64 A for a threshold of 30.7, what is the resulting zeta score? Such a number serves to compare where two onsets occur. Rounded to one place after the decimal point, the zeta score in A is 76.0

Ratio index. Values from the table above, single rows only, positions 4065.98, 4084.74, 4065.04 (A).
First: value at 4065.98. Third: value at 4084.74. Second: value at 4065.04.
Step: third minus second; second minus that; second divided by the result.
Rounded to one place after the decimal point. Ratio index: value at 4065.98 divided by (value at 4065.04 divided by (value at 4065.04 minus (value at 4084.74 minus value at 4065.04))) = 42.7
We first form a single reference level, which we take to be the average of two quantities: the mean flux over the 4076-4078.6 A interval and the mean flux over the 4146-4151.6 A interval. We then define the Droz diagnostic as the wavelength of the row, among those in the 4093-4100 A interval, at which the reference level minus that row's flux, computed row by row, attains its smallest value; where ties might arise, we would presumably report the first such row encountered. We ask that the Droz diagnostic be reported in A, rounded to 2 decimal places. 4095.10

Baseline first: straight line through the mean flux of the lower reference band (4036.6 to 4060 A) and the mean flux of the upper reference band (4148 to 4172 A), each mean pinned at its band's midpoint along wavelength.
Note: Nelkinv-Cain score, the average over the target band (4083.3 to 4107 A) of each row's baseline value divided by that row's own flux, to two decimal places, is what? 1.19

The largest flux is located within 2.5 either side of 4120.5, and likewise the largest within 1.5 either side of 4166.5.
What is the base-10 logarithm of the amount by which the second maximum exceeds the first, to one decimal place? -1.0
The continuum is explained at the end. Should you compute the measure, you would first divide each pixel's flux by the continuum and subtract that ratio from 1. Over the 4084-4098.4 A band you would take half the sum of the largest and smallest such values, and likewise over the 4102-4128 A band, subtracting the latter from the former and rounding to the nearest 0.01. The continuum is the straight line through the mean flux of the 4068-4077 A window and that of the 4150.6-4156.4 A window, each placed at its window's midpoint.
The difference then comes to 0.10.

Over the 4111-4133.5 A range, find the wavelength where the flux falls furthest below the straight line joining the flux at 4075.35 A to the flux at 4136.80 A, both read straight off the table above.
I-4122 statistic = 4129.19 A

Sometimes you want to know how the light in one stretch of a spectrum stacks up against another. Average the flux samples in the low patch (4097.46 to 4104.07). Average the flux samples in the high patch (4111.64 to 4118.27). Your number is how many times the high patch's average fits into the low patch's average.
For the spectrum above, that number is 0.87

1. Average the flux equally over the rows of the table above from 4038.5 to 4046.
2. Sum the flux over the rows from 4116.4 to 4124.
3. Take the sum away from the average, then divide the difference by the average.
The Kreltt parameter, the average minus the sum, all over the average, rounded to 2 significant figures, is -6.0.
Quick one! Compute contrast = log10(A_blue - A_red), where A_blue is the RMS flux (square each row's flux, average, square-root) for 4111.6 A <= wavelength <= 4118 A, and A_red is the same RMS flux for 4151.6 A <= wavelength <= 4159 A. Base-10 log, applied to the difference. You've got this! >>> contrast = -1.0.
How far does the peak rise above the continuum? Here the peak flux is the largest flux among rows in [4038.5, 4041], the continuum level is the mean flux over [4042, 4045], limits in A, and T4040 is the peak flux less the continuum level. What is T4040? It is 14.1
